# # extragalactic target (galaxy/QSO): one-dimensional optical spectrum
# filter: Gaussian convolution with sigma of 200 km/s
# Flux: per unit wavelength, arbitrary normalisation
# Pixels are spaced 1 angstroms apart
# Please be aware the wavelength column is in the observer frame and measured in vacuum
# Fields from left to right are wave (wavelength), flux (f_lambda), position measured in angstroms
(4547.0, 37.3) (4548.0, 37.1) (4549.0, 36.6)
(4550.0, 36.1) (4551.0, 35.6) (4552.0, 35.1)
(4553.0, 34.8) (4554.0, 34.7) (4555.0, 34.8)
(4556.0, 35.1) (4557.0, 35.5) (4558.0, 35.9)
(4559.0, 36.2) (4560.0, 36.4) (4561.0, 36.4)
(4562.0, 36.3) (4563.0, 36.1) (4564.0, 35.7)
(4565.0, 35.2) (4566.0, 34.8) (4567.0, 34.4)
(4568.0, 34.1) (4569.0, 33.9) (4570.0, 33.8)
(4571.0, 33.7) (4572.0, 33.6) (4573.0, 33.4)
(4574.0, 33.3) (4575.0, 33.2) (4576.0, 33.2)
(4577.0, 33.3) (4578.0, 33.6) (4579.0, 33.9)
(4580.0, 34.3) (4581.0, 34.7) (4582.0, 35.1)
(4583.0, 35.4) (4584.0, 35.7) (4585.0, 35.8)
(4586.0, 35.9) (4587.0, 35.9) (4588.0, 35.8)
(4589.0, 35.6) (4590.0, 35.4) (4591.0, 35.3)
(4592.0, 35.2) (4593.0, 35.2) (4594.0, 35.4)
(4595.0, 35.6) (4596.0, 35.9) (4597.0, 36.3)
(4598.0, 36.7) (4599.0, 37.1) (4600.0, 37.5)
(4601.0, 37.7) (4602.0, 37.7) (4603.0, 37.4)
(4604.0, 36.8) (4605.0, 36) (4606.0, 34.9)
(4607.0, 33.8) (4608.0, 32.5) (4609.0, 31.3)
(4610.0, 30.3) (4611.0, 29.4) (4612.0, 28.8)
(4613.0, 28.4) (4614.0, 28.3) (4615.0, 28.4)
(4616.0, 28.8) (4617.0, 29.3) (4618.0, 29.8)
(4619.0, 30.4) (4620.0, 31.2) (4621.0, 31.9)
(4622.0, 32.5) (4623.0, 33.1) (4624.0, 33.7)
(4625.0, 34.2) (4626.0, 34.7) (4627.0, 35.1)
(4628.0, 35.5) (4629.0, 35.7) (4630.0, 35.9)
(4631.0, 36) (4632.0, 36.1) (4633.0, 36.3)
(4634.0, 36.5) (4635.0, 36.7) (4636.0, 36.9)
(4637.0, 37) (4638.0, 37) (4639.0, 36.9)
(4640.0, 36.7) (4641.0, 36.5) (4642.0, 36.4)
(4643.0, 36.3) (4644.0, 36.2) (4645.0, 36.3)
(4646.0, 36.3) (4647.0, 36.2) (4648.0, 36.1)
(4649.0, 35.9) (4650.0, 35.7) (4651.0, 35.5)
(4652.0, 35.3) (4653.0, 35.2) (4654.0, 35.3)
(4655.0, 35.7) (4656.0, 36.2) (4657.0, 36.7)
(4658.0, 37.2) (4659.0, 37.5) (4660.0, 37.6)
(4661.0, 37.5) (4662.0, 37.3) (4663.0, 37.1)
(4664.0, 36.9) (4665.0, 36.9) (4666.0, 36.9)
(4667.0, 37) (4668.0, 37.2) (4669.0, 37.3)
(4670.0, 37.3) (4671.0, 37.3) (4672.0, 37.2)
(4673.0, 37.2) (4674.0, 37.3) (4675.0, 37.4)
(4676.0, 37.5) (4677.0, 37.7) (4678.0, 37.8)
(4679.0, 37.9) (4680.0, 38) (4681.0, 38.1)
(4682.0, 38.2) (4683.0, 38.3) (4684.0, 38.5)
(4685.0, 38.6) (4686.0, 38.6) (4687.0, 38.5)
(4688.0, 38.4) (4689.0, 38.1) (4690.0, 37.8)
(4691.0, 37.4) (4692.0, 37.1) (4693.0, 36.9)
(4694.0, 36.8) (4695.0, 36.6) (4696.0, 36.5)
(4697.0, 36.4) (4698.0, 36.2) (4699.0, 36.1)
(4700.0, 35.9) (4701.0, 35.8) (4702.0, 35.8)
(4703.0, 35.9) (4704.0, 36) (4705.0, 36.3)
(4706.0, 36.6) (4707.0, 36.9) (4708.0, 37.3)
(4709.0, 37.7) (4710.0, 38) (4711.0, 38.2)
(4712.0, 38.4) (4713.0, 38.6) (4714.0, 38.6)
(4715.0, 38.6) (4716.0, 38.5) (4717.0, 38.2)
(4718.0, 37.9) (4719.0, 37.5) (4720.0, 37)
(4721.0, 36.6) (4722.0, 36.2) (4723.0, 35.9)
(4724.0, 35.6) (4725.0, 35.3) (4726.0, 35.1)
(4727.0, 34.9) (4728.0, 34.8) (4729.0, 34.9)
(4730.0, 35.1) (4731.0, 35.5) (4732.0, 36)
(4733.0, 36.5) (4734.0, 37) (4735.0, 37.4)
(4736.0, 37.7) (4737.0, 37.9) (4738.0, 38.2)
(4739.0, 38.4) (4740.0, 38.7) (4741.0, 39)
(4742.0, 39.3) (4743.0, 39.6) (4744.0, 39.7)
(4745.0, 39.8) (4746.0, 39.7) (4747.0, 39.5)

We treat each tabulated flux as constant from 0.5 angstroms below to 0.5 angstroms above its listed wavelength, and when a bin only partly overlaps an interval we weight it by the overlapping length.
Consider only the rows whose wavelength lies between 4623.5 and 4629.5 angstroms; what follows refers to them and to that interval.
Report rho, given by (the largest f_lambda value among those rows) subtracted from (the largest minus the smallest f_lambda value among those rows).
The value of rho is -33.7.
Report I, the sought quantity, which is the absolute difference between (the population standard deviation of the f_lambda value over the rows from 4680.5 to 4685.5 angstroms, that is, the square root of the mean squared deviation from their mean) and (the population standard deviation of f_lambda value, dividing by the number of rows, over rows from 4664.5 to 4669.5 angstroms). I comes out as 0.0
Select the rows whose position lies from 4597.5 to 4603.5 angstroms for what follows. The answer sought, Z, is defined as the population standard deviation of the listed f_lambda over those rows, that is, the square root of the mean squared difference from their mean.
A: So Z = 0.35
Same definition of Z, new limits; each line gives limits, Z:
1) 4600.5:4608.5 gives 1.82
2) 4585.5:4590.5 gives 0.19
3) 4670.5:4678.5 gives 0.21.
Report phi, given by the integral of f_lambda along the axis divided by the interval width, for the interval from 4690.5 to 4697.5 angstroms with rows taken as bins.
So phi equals 36.8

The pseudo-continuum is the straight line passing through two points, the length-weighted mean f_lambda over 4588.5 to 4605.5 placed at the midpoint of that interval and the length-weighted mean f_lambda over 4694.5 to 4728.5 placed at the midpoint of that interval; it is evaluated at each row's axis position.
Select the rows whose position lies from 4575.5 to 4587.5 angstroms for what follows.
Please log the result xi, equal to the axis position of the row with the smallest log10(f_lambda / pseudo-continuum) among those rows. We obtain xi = 4576.0 angstroms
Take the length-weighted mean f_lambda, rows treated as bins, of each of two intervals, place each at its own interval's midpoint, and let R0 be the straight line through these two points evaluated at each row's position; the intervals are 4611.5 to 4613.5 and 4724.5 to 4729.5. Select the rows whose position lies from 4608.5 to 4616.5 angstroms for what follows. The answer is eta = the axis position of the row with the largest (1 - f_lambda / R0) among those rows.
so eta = 4614.0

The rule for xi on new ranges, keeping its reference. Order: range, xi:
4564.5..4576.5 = 4576.0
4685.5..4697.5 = 4697.0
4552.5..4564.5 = 4554.0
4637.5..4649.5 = 4649.0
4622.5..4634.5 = 4623.0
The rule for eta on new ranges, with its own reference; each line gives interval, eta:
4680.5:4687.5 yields 4681.0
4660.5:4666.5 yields 4666.0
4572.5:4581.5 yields 4576.0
